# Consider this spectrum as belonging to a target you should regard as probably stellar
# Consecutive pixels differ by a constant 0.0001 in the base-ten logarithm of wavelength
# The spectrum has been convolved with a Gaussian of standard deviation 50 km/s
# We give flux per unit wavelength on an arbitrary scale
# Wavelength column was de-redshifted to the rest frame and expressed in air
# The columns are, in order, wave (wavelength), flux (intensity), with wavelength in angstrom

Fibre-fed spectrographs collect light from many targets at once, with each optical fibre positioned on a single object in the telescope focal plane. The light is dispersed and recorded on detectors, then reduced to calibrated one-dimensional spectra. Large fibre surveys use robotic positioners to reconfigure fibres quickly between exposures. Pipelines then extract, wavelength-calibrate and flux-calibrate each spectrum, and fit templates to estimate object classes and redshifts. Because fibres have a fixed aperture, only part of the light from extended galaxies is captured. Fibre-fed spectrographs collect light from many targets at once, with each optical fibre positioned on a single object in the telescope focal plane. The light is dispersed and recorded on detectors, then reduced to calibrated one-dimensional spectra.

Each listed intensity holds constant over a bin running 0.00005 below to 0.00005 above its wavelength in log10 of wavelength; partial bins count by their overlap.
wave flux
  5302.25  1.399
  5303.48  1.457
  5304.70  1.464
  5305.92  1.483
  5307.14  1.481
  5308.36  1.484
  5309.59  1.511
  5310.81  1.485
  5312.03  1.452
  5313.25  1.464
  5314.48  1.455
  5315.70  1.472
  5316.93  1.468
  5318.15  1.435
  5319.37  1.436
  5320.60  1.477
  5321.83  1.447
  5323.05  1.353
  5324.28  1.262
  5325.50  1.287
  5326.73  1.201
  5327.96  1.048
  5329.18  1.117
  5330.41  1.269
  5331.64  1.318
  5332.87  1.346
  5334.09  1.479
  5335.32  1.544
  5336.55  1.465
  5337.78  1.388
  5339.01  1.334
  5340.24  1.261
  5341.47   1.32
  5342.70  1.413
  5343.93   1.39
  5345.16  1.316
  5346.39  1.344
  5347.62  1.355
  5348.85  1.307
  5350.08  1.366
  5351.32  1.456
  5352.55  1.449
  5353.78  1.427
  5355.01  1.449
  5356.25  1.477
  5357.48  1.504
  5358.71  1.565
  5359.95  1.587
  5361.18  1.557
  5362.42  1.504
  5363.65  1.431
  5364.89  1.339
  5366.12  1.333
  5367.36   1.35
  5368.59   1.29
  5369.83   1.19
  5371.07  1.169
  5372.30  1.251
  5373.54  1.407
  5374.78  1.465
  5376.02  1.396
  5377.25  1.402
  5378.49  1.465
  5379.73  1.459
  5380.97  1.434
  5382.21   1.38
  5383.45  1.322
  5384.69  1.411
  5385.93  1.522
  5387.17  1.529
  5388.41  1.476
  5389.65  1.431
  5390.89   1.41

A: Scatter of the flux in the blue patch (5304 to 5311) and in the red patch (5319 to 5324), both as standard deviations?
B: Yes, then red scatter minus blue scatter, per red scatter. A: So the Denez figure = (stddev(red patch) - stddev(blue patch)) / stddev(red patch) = 0.7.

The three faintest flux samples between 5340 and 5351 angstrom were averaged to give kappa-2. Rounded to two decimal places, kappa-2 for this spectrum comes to 1.29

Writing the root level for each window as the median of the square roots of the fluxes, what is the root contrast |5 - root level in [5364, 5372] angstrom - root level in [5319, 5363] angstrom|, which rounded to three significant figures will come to 2.68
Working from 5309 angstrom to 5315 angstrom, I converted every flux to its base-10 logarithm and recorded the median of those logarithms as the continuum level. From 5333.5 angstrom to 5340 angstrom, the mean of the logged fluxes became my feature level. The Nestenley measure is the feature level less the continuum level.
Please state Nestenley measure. -0.01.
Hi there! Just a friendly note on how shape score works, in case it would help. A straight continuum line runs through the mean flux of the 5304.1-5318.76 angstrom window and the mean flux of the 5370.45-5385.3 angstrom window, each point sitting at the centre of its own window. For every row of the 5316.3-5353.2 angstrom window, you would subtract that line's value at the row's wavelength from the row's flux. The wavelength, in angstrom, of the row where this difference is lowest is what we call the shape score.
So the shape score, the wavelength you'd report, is 5327.96 angstrom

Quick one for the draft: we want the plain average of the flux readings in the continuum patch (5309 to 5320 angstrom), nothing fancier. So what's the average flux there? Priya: 1.46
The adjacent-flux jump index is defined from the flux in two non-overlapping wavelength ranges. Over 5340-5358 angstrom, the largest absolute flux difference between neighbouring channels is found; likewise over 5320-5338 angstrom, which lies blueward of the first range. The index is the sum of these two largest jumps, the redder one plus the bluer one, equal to 0.25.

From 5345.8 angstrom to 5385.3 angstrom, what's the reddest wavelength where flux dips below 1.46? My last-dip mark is 5384.69 angstrom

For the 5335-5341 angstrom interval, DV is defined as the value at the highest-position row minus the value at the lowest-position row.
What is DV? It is -0.28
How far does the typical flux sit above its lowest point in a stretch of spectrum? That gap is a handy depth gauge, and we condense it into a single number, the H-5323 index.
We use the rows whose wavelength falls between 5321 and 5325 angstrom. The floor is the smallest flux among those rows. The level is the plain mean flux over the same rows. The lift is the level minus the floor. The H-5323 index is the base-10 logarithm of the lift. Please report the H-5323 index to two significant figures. -1.0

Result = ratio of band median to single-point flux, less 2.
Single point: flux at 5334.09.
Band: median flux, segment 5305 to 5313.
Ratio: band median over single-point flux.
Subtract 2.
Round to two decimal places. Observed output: -1.00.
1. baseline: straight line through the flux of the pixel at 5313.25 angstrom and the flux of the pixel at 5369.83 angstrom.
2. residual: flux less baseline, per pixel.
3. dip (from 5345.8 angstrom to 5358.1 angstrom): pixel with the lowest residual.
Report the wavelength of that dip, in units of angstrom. 5348.85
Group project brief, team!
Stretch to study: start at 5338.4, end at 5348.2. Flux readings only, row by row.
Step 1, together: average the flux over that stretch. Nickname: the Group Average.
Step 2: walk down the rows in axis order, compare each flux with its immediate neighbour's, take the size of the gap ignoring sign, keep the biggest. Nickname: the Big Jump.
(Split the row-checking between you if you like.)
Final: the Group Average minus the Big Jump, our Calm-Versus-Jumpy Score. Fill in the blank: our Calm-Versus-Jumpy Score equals 1.25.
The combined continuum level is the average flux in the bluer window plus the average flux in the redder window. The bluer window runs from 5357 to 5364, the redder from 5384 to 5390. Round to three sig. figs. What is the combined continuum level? 3.00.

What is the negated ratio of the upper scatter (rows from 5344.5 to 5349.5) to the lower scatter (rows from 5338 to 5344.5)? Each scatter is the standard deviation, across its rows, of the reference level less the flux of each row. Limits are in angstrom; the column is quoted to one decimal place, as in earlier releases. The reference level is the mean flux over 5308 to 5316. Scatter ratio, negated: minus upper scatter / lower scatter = -0.4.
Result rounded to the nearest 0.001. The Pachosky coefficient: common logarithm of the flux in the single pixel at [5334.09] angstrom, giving 0.170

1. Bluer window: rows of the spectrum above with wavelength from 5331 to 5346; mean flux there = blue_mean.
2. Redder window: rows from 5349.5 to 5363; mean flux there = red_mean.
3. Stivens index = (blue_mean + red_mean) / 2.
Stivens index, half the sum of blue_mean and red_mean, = 1.43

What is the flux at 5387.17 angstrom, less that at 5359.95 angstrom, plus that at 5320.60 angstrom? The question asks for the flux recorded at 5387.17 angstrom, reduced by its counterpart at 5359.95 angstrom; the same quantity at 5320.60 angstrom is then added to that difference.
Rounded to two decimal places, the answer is 1.42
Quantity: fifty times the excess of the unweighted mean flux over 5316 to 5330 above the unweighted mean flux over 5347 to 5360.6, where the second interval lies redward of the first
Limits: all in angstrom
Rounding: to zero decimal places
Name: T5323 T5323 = -6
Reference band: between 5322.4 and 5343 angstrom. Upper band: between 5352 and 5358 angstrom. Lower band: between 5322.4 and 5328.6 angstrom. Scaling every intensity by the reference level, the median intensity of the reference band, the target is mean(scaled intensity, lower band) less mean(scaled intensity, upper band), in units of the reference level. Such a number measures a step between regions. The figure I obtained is -0.17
